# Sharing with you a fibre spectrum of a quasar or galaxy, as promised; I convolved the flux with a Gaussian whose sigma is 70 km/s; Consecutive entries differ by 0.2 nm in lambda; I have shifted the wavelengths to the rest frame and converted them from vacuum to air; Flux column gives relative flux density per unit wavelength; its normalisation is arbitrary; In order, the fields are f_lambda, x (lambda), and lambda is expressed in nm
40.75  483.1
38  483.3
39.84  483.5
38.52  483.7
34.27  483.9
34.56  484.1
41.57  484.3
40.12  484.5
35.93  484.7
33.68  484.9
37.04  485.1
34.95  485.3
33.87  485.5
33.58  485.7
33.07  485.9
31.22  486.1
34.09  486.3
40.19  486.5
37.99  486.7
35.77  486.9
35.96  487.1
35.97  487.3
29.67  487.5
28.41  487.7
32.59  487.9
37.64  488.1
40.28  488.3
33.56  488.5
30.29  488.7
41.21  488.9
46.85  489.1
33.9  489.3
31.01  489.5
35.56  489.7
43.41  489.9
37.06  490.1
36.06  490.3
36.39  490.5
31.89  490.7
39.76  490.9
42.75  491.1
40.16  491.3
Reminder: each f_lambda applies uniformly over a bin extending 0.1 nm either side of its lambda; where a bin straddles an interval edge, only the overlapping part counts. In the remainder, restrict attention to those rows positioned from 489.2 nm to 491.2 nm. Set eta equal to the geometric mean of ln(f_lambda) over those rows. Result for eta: 3.60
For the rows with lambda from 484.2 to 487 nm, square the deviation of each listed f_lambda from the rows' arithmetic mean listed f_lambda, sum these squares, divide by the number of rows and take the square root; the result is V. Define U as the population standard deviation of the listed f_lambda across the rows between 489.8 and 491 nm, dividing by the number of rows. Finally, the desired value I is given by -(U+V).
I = -6.5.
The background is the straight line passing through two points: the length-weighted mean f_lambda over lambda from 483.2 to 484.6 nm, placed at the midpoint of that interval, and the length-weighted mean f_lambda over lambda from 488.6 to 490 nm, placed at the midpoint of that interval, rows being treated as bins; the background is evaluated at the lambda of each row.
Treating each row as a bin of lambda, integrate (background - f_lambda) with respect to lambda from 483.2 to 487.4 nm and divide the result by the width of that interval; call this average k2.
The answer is 1.8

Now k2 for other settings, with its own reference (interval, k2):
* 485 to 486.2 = 4.0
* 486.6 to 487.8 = 3.8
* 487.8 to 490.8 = 0.9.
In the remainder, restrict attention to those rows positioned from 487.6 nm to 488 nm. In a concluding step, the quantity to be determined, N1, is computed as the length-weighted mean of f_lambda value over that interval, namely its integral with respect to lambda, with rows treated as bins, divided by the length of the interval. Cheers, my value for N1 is 30.5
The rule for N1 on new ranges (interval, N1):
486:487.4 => 35.9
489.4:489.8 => 33.3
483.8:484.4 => 36.8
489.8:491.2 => 38.2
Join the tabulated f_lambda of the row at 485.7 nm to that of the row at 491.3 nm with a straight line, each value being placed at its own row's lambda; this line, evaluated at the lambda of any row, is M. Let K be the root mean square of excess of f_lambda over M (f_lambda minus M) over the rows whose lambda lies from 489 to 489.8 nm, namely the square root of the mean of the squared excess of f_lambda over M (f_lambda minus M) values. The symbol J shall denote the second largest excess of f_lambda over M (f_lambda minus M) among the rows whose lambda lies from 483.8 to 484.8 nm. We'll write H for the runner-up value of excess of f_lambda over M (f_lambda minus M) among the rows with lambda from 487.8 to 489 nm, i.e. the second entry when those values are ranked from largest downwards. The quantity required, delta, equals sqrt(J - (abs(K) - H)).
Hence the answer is 2.3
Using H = 3.6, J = 8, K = 6.3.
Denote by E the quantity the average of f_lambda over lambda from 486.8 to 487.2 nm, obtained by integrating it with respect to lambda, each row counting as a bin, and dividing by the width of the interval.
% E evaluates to 36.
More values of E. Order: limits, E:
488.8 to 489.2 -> 44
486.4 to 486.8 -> 39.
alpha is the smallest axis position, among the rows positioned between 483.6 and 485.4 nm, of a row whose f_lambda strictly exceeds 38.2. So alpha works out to 483.7 nm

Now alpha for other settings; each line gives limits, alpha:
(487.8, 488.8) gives 488.3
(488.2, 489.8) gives 488.3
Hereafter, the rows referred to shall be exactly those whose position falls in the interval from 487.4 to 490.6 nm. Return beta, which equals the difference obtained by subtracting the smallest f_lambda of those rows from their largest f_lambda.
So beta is 18.4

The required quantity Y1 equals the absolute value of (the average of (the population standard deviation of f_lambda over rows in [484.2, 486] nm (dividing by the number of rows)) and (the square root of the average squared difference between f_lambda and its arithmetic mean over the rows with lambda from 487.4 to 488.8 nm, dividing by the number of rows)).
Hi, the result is 3.5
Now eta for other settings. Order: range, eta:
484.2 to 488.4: 3.56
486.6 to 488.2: 3.53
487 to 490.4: 3.57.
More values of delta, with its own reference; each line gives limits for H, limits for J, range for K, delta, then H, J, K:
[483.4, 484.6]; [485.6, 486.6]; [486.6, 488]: 2.2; 8.8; 0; 4.1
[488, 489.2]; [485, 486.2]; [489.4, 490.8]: 1.0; 3.9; 2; 4.7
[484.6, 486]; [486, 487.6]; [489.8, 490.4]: 1.8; 3.5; 3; 3.4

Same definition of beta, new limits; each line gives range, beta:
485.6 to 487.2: 9.0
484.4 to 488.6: 11.9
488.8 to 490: 15.8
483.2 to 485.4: 7.9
